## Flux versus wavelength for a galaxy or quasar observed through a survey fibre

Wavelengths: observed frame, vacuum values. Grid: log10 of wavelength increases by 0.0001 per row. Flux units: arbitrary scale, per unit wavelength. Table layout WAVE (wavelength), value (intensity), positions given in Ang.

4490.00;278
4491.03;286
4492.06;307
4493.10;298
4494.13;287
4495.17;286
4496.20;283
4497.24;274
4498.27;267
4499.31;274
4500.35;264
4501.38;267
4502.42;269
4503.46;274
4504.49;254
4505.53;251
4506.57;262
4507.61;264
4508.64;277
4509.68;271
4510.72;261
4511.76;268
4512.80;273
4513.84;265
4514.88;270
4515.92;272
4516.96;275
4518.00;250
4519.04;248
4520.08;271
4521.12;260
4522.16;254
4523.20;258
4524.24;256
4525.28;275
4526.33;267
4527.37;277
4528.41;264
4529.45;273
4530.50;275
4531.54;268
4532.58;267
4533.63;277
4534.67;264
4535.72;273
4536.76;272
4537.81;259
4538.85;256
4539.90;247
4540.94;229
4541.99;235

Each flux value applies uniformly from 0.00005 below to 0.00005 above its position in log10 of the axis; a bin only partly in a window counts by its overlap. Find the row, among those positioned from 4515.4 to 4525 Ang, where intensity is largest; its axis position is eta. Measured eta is 4516.96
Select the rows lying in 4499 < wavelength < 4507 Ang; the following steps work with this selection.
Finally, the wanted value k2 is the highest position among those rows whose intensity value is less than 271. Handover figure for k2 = 4506.57 Ang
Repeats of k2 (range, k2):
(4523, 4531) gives 4528.41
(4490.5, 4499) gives 4498.27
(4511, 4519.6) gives 4519.04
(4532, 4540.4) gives 4539.90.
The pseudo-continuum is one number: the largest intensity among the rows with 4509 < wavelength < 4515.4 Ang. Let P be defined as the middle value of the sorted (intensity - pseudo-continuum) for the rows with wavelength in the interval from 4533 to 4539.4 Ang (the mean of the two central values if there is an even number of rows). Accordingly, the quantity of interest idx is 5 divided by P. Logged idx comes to -1.0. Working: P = -5.0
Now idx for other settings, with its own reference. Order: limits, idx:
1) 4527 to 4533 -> -2.0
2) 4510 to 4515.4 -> -1.0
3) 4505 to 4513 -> -0.7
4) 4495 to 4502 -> 5.0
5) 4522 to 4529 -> -0.6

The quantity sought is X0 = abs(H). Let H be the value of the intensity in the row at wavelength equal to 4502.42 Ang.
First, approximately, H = 269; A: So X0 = 269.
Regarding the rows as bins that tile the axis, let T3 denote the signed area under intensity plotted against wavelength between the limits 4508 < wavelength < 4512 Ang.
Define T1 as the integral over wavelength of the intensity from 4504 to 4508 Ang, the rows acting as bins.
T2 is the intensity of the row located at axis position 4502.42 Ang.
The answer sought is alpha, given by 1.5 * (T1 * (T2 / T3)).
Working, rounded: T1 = 1028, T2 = 269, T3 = 1078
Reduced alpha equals 385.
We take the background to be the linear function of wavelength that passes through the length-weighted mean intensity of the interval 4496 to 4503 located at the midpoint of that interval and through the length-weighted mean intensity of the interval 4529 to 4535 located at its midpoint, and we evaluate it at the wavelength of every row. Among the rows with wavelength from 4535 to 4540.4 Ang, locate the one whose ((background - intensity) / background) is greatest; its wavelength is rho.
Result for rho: 4539.90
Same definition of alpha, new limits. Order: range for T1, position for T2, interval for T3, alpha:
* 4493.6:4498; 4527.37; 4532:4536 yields 478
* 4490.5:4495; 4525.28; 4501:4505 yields 513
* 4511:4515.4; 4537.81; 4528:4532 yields 424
